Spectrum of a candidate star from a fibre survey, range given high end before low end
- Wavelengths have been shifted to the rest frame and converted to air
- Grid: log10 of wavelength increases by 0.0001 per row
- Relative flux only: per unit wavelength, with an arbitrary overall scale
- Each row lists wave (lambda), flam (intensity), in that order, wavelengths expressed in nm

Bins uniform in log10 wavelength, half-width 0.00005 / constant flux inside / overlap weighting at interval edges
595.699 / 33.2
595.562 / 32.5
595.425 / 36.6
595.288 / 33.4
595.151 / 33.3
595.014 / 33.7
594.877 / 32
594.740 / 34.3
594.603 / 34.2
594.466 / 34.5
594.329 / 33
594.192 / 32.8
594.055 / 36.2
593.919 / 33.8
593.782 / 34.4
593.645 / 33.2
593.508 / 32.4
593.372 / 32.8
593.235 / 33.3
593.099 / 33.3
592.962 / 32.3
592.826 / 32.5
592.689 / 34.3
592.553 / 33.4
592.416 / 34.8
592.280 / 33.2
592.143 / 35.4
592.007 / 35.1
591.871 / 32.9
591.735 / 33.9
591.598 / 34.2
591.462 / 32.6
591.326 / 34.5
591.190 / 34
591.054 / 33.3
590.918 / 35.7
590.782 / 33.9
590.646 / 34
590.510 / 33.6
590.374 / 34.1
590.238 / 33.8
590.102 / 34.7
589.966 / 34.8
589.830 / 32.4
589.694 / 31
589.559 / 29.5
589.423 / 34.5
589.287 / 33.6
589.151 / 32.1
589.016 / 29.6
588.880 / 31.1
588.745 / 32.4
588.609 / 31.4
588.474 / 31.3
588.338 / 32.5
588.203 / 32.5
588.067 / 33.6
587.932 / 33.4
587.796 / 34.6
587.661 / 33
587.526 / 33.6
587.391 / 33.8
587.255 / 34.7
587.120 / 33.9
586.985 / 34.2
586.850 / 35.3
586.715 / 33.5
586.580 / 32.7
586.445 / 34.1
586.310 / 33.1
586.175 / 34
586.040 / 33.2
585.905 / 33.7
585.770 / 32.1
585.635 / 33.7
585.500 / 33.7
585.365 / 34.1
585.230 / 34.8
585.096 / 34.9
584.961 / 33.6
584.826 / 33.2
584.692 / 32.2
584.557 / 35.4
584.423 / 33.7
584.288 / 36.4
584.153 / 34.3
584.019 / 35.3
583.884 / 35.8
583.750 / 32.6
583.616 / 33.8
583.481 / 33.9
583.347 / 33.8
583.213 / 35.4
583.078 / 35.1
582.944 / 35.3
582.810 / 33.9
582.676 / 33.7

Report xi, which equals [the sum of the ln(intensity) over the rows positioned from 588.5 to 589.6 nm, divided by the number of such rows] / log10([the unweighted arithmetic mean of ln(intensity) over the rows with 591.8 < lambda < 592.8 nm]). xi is 6.31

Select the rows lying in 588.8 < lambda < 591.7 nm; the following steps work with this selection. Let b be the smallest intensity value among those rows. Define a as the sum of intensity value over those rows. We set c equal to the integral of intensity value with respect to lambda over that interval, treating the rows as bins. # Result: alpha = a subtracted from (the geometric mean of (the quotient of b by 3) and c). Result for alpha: -666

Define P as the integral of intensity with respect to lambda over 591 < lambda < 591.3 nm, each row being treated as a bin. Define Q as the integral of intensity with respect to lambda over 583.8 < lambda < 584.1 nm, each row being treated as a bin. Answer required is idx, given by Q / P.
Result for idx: 1.05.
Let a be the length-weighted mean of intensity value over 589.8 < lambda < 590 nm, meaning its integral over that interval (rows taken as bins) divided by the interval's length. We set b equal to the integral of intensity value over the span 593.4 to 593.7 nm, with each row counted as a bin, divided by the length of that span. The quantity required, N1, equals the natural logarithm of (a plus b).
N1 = 4.20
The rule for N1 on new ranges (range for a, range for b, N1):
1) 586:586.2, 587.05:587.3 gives 4.22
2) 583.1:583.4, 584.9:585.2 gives 4.23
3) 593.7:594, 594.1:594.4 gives 4.21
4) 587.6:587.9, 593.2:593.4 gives 4.20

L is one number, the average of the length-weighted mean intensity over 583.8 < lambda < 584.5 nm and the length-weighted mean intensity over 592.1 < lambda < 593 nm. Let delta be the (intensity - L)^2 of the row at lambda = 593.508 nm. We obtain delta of 3.9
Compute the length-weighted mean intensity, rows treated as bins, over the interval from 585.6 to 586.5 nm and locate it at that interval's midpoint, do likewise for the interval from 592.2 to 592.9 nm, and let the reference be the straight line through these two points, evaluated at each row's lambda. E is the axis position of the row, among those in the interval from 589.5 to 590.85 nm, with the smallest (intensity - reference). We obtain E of 589.559 nm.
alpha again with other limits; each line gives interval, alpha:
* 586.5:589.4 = -662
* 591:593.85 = -674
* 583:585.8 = -686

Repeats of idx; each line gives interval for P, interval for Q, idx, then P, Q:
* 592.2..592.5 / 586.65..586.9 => 0.84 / 10.2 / 8.6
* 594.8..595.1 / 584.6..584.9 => 1.00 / 9.9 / 9.9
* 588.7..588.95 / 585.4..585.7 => 1.28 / 7.9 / 10.1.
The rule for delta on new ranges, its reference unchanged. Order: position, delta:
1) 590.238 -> 0.3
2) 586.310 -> 1.6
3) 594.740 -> 0.0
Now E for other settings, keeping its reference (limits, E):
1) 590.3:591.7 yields 591.462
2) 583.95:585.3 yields 584.692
